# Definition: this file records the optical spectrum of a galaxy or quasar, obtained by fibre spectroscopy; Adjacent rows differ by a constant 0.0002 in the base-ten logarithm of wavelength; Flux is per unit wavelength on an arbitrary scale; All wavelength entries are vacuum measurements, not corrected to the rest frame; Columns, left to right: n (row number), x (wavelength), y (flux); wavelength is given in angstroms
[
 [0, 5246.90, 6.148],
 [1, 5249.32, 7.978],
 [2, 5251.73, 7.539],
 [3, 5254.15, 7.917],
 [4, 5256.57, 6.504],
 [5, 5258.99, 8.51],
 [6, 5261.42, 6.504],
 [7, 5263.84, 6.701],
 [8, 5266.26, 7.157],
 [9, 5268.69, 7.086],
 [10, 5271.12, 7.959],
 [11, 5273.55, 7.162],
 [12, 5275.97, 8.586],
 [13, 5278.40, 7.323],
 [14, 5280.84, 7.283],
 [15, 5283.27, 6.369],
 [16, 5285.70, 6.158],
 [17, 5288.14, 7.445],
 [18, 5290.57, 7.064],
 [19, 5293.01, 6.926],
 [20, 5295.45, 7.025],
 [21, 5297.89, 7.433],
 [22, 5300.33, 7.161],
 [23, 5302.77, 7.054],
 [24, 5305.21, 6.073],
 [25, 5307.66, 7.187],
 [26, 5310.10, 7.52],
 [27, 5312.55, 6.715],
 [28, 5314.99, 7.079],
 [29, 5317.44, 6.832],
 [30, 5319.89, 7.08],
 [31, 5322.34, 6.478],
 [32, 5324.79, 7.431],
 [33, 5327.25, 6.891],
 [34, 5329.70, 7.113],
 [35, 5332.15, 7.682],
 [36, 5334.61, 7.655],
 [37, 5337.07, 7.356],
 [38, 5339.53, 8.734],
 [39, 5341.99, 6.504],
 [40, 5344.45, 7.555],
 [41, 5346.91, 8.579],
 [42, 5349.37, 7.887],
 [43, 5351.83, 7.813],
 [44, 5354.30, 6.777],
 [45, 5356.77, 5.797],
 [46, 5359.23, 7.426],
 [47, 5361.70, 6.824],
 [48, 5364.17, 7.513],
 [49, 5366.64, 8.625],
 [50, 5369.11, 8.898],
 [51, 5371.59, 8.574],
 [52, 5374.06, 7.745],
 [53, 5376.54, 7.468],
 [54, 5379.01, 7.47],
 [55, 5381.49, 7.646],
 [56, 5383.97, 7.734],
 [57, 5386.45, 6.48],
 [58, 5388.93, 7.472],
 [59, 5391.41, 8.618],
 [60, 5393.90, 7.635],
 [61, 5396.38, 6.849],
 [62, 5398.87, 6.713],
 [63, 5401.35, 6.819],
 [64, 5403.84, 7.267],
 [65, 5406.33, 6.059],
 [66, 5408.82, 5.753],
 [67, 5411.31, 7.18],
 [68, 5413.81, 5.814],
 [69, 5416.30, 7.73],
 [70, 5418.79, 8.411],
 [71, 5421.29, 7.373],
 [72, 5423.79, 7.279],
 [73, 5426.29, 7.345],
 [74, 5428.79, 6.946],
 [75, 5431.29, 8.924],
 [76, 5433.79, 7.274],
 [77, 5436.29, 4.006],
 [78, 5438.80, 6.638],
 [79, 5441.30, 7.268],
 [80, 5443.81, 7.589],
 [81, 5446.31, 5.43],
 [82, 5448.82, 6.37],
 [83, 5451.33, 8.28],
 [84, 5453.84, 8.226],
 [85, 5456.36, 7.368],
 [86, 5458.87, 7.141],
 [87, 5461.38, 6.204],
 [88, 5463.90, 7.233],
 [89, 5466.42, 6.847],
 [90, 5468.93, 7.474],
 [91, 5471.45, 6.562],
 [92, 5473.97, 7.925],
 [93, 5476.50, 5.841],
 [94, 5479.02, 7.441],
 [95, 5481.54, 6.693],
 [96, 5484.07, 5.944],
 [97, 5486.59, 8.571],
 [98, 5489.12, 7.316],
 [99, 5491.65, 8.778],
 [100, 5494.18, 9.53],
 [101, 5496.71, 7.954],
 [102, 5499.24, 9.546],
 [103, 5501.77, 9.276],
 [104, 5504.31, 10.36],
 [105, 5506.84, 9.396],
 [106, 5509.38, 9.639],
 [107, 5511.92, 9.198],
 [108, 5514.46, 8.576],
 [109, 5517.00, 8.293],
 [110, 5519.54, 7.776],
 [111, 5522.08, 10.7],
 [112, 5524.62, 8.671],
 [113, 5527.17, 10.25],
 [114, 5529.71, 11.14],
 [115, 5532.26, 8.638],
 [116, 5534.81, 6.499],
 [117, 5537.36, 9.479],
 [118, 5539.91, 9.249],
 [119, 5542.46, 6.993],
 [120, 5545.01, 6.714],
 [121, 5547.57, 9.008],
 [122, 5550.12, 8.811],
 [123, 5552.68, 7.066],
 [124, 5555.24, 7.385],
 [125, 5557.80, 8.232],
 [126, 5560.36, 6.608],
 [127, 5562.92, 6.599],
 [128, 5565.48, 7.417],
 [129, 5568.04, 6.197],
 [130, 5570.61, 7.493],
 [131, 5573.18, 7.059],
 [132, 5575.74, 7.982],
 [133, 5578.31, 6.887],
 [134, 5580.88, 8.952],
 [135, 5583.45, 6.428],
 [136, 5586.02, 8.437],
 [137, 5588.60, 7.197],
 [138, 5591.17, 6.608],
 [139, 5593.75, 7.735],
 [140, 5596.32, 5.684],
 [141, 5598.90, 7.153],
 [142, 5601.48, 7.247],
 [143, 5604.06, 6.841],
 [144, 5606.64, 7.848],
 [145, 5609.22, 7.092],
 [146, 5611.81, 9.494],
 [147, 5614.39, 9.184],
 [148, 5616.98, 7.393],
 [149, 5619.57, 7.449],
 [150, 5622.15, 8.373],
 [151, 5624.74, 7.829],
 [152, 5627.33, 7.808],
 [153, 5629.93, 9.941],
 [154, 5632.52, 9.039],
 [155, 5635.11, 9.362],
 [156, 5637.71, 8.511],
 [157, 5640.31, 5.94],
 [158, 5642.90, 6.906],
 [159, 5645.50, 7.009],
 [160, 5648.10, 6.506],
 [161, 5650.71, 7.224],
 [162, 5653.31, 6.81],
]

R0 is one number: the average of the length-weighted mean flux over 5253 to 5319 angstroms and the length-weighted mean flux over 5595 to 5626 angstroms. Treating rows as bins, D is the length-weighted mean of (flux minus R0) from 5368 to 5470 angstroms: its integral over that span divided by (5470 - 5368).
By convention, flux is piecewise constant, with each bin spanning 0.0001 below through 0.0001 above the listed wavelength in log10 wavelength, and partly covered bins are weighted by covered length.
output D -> -0.2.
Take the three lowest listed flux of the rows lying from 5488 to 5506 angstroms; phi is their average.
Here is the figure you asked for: 8.0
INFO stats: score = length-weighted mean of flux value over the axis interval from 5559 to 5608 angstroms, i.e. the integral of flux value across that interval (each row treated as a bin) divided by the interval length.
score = 7.2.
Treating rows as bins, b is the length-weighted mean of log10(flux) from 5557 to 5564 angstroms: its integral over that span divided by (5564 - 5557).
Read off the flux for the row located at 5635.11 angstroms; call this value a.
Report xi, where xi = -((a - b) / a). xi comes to -0.909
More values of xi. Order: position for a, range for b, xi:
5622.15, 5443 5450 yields -0.904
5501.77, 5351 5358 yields -0.911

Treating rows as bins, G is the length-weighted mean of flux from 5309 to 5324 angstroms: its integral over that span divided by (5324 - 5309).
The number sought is 7.0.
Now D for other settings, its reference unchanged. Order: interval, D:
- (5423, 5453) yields -0.4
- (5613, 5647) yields 0.7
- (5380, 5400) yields 0.0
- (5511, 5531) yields 1.9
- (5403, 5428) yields -0.4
